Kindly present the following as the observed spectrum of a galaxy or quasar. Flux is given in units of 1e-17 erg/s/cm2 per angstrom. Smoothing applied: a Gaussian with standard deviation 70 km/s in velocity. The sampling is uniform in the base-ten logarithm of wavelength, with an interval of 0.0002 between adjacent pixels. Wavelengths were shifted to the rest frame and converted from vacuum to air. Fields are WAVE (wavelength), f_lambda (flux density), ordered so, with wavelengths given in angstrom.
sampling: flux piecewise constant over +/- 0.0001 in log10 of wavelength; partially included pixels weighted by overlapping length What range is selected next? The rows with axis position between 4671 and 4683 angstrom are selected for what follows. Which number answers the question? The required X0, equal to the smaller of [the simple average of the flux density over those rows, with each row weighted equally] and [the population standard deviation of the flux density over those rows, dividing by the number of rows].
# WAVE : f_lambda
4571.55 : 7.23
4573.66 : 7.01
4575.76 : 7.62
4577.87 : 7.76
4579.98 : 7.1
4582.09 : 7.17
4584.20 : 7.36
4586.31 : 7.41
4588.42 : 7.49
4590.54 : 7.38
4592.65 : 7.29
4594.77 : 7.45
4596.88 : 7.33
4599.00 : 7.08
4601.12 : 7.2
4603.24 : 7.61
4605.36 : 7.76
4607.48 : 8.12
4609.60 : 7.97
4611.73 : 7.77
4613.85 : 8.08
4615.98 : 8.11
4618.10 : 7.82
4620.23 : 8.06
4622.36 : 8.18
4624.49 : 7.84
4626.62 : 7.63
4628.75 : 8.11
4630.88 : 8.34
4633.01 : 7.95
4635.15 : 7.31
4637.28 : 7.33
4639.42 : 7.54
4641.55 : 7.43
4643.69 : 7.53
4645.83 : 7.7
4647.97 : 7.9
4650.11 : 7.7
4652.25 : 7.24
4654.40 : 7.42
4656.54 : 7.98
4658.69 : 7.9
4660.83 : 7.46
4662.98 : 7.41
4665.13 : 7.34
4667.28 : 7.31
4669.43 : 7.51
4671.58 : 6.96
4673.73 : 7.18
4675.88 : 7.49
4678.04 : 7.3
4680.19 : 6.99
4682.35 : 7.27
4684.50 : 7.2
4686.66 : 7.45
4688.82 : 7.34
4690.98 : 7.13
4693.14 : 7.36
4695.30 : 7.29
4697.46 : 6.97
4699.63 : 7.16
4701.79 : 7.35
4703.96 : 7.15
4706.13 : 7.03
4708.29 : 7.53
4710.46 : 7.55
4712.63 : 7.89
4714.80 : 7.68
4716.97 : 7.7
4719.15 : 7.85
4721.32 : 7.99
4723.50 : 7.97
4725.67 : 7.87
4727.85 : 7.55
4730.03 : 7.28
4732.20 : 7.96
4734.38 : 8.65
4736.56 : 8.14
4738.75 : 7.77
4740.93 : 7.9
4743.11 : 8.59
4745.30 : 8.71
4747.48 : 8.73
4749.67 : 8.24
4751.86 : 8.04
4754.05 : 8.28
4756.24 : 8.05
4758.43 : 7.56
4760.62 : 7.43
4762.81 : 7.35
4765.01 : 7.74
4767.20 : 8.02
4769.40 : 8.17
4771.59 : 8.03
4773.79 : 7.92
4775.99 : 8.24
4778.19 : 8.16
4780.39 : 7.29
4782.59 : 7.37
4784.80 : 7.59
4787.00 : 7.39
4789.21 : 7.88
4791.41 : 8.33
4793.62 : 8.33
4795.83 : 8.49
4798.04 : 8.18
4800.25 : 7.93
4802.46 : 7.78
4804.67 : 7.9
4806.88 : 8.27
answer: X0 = 0.18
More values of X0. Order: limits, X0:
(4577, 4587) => 0.23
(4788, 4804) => 0.25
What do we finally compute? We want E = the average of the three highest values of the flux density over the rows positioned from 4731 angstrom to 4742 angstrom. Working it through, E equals 8.25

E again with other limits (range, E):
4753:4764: 7.96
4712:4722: 7.91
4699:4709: 7.35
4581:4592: 7.43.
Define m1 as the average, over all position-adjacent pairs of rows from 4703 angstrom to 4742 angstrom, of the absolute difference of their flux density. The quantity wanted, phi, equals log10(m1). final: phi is -0.569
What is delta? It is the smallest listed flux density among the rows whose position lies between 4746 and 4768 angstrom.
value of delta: 7.35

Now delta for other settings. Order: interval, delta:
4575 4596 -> 7.1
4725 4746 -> 7.28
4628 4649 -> 7.31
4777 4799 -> 7.29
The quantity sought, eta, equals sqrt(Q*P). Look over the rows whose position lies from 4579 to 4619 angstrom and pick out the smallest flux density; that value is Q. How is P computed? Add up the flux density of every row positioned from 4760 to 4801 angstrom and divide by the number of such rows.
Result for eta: 7.47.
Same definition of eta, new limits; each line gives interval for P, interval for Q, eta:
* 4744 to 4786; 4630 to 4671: 7.58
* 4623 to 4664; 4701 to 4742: 7.34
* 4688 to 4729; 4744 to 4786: 7.39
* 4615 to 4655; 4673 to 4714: 7.35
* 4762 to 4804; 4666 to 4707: 7.42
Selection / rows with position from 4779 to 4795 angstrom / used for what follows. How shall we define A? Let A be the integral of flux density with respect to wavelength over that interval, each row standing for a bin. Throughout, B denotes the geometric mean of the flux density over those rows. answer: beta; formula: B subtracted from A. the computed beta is 116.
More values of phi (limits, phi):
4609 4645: -0.611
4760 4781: -0.570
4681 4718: -0.720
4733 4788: -0.565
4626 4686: -0.602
